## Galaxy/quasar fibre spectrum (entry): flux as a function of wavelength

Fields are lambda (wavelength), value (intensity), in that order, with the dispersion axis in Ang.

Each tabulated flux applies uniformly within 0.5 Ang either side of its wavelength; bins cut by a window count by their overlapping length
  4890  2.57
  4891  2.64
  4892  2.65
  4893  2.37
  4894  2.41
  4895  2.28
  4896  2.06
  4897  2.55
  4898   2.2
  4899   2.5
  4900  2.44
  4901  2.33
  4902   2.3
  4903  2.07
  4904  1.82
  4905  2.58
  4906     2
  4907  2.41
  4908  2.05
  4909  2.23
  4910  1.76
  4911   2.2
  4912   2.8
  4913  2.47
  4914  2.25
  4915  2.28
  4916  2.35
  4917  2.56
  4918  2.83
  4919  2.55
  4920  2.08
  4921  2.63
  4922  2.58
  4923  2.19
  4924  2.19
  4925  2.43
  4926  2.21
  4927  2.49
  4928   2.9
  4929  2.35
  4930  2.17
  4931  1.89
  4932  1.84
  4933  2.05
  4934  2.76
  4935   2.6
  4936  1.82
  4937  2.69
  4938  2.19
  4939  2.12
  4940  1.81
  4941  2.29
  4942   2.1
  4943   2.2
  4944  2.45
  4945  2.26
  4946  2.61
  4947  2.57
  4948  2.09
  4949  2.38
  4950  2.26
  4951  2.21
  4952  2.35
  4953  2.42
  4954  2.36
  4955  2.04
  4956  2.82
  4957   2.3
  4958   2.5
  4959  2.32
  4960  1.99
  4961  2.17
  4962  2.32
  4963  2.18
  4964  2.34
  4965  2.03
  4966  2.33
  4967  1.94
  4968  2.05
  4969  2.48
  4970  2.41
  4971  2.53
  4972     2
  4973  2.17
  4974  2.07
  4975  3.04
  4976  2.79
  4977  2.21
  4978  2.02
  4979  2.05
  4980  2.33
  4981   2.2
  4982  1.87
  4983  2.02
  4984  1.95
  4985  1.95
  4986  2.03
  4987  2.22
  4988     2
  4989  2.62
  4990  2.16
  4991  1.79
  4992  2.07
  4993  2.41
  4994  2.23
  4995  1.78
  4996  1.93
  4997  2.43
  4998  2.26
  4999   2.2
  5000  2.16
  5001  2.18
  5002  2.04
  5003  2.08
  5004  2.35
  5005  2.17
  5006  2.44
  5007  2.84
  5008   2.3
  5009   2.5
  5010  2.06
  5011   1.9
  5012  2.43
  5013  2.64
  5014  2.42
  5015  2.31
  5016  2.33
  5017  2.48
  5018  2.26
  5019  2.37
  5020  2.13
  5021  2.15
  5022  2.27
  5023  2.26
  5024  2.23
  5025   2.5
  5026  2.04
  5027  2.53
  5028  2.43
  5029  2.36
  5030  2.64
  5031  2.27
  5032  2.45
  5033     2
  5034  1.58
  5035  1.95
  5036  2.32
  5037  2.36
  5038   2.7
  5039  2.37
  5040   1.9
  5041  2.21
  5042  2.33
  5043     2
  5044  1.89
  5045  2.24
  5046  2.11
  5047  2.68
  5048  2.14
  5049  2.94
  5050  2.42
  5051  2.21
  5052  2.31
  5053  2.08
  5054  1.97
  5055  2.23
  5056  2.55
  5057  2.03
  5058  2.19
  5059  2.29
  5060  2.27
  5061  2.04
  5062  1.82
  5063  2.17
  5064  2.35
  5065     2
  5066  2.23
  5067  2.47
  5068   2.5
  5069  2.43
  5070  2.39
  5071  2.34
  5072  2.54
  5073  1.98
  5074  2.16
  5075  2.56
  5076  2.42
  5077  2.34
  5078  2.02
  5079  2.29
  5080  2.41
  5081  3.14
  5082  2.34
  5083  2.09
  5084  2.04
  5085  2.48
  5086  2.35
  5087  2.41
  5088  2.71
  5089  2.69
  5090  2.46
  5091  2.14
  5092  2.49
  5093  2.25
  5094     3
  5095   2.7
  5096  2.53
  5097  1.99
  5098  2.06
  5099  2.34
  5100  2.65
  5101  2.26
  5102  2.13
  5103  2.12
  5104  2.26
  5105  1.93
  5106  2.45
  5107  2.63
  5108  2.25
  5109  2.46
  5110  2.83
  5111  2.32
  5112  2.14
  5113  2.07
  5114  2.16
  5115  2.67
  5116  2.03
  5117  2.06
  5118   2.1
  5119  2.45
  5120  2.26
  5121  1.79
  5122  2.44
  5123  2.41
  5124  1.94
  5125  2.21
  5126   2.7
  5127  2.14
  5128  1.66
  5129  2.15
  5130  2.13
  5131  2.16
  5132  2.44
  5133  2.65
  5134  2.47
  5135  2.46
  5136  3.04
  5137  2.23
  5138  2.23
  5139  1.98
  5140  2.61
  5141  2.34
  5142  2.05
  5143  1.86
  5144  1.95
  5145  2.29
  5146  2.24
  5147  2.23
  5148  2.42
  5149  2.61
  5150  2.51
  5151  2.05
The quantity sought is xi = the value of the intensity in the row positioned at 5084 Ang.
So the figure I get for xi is 2.04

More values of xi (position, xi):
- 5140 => 2.61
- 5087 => 2.41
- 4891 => 2.64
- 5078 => 2.02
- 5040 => 1.9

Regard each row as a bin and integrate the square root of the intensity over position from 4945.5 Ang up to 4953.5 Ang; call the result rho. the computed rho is 12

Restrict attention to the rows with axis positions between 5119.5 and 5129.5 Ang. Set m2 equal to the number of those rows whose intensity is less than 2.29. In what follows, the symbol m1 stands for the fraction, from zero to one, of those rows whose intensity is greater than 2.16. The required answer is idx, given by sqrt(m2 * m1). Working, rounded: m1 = 0.50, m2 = 7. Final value 1.87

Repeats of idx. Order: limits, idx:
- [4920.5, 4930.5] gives 2.00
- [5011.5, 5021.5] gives 1.55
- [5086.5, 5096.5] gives 1.34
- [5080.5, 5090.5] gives 1.26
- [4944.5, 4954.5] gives 1.90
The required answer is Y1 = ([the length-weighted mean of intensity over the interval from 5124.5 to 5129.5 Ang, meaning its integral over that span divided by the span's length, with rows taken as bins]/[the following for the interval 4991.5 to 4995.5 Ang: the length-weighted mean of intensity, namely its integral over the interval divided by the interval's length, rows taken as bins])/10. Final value 0.102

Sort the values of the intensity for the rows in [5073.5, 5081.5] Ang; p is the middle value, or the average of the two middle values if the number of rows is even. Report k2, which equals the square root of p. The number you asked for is 1.54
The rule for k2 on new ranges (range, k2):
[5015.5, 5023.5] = 1.50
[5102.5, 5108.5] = 1.50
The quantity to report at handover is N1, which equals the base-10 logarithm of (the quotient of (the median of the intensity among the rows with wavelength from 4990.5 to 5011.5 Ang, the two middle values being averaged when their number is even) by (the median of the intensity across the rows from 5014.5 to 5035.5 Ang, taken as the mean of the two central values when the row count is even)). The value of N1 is -0.018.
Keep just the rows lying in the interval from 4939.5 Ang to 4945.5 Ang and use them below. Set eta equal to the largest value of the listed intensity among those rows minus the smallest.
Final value 0.64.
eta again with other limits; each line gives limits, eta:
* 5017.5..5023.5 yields 0.24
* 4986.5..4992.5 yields 0.83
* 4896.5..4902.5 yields 0.35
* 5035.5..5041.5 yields 0.80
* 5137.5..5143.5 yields 0.75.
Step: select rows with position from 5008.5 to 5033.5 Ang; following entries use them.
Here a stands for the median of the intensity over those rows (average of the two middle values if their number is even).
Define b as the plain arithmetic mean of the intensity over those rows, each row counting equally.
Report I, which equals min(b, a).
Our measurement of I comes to 2.32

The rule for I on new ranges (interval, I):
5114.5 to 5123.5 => 2.25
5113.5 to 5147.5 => 2.23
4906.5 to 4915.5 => 2.25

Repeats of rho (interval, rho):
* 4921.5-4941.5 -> 30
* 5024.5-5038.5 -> 21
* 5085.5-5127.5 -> 64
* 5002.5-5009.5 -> 11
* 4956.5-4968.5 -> 18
